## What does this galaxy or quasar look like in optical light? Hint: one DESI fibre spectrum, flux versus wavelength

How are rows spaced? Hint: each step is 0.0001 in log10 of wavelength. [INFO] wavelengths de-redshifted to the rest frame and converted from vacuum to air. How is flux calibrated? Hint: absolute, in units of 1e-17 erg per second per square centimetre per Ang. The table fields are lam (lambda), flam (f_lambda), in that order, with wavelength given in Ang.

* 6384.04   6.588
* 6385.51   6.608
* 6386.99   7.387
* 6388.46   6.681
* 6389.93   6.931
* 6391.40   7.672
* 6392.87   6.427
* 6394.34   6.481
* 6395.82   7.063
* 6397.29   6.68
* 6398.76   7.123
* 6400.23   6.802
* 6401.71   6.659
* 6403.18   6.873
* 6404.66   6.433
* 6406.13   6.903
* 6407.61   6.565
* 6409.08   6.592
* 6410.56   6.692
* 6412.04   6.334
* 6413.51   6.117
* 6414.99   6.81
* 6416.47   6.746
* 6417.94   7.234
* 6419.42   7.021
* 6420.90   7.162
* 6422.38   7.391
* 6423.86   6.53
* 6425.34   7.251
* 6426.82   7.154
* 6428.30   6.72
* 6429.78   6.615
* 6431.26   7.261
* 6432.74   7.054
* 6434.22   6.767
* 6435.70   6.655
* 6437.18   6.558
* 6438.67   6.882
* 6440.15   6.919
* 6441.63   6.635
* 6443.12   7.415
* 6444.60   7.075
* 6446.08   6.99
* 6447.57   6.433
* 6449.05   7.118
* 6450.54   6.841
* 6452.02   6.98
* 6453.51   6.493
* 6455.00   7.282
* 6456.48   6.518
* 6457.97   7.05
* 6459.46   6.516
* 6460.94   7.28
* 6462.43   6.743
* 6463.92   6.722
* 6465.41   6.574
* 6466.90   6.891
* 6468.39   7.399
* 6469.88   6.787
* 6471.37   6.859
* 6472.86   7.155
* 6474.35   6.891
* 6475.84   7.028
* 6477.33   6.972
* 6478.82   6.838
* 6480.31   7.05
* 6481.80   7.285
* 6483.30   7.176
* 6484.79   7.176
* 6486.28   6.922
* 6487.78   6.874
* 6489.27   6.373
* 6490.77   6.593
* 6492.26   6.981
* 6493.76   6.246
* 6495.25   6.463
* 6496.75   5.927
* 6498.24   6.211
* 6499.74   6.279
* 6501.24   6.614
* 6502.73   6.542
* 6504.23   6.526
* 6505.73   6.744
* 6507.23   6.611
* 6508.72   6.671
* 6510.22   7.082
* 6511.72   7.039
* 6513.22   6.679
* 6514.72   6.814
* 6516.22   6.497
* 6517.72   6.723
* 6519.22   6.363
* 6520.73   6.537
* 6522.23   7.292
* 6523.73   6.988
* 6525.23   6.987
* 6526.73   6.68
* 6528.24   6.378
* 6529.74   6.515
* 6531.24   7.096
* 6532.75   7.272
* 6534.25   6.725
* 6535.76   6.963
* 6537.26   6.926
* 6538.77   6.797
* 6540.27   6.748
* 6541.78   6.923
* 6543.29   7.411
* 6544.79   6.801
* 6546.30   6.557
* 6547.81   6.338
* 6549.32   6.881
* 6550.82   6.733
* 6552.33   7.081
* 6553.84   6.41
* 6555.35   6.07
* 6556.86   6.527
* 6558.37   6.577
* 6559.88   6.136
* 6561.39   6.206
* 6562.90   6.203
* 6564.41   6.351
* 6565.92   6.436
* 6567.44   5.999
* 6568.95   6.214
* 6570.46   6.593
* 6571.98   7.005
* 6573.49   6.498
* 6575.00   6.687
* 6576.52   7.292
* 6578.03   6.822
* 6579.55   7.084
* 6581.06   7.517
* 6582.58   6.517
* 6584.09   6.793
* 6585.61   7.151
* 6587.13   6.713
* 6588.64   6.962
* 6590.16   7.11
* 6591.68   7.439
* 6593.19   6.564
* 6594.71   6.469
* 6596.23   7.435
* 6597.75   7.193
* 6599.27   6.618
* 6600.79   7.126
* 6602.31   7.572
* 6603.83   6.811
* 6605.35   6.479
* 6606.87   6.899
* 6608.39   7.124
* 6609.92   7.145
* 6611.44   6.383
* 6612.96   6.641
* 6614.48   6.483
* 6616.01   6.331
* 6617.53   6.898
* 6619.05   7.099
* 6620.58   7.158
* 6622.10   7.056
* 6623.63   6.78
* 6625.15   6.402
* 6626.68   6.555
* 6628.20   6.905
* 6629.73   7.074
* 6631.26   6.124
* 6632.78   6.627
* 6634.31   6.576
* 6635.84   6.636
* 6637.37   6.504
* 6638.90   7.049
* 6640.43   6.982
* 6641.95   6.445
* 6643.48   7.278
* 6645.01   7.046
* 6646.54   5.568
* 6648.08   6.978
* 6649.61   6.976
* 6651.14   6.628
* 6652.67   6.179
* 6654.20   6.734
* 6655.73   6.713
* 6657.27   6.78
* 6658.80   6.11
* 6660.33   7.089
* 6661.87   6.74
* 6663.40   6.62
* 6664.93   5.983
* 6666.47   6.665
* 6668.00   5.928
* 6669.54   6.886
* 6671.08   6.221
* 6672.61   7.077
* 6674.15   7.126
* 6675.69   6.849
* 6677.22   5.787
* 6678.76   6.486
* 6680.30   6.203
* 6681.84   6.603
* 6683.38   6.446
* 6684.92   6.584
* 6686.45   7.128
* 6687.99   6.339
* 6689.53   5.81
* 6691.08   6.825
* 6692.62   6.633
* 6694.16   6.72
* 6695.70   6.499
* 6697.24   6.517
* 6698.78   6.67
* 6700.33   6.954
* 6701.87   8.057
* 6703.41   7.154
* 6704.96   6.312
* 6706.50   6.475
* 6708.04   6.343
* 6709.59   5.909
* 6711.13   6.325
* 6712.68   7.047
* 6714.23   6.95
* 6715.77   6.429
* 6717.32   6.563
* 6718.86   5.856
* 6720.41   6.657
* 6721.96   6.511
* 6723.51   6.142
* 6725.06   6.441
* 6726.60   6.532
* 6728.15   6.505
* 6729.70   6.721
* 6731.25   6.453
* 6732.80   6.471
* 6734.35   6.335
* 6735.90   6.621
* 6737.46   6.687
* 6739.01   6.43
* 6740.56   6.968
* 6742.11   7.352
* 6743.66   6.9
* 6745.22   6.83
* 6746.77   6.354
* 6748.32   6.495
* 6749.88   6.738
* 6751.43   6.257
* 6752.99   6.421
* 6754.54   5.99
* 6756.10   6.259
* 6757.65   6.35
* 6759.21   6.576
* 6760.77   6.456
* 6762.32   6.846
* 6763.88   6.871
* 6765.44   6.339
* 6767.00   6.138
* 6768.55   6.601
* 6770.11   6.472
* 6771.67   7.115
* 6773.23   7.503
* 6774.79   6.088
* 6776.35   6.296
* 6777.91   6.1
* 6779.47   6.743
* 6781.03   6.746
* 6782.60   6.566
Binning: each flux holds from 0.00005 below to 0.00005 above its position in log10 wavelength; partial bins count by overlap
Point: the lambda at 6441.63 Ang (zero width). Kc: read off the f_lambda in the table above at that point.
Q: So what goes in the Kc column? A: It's 6.635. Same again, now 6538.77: 6.797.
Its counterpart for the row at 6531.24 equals 7.096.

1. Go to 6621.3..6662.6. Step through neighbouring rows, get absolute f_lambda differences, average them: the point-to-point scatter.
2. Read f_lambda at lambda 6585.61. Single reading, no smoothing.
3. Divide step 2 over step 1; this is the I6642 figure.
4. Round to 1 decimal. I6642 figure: 16.1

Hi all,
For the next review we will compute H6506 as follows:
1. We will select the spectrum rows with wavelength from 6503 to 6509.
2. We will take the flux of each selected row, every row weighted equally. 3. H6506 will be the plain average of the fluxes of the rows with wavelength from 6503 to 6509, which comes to 6.6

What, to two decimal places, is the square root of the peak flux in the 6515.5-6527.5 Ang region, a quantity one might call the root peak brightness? 2.70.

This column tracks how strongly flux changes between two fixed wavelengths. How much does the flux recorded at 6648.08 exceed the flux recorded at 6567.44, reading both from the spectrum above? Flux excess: 1.0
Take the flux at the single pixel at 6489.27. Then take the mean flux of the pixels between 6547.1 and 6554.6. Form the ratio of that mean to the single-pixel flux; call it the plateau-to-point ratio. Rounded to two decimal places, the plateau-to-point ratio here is 1.05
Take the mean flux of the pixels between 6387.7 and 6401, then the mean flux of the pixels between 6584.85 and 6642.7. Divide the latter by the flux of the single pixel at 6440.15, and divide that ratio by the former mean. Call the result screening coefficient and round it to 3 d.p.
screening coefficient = 0.144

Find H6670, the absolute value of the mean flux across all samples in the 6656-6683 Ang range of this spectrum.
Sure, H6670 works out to 6.54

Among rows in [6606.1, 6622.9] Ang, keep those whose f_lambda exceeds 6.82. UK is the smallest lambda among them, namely 6606.87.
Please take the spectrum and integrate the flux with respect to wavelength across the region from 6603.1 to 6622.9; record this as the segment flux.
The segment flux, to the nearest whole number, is 135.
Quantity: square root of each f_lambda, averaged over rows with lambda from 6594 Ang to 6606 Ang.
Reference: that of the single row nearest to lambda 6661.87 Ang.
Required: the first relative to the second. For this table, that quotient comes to 1.016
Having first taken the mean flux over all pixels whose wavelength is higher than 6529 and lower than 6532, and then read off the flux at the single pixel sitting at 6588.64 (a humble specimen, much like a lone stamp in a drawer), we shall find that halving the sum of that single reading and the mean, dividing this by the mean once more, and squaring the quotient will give 1.02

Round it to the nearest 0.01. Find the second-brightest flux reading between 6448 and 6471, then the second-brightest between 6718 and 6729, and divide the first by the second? 1.11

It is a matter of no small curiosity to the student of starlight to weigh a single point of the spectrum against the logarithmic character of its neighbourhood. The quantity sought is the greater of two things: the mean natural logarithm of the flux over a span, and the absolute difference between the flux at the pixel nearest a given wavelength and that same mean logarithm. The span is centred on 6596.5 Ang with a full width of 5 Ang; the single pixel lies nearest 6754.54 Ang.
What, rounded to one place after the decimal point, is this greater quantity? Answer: 4.0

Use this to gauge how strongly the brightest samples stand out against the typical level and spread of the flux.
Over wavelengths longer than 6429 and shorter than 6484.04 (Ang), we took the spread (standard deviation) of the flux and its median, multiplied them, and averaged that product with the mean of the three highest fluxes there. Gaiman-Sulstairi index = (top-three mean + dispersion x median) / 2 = 4.6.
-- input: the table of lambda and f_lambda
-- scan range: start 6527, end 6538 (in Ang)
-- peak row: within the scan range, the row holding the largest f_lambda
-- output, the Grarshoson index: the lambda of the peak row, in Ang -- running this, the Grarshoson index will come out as 6532.75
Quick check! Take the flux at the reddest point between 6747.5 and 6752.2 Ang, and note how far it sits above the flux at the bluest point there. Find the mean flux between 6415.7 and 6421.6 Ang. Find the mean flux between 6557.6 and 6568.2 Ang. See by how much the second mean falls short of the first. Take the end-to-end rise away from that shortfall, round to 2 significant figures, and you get 1.0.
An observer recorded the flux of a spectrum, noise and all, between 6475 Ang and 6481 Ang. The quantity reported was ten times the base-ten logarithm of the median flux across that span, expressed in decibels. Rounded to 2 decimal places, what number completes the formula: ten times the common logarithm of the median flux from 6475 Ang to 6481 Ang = 8.45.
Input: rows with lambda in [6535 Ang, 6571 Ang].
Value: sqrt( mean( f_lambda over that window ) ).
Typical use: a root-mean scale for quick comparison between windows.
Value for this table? 2.56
